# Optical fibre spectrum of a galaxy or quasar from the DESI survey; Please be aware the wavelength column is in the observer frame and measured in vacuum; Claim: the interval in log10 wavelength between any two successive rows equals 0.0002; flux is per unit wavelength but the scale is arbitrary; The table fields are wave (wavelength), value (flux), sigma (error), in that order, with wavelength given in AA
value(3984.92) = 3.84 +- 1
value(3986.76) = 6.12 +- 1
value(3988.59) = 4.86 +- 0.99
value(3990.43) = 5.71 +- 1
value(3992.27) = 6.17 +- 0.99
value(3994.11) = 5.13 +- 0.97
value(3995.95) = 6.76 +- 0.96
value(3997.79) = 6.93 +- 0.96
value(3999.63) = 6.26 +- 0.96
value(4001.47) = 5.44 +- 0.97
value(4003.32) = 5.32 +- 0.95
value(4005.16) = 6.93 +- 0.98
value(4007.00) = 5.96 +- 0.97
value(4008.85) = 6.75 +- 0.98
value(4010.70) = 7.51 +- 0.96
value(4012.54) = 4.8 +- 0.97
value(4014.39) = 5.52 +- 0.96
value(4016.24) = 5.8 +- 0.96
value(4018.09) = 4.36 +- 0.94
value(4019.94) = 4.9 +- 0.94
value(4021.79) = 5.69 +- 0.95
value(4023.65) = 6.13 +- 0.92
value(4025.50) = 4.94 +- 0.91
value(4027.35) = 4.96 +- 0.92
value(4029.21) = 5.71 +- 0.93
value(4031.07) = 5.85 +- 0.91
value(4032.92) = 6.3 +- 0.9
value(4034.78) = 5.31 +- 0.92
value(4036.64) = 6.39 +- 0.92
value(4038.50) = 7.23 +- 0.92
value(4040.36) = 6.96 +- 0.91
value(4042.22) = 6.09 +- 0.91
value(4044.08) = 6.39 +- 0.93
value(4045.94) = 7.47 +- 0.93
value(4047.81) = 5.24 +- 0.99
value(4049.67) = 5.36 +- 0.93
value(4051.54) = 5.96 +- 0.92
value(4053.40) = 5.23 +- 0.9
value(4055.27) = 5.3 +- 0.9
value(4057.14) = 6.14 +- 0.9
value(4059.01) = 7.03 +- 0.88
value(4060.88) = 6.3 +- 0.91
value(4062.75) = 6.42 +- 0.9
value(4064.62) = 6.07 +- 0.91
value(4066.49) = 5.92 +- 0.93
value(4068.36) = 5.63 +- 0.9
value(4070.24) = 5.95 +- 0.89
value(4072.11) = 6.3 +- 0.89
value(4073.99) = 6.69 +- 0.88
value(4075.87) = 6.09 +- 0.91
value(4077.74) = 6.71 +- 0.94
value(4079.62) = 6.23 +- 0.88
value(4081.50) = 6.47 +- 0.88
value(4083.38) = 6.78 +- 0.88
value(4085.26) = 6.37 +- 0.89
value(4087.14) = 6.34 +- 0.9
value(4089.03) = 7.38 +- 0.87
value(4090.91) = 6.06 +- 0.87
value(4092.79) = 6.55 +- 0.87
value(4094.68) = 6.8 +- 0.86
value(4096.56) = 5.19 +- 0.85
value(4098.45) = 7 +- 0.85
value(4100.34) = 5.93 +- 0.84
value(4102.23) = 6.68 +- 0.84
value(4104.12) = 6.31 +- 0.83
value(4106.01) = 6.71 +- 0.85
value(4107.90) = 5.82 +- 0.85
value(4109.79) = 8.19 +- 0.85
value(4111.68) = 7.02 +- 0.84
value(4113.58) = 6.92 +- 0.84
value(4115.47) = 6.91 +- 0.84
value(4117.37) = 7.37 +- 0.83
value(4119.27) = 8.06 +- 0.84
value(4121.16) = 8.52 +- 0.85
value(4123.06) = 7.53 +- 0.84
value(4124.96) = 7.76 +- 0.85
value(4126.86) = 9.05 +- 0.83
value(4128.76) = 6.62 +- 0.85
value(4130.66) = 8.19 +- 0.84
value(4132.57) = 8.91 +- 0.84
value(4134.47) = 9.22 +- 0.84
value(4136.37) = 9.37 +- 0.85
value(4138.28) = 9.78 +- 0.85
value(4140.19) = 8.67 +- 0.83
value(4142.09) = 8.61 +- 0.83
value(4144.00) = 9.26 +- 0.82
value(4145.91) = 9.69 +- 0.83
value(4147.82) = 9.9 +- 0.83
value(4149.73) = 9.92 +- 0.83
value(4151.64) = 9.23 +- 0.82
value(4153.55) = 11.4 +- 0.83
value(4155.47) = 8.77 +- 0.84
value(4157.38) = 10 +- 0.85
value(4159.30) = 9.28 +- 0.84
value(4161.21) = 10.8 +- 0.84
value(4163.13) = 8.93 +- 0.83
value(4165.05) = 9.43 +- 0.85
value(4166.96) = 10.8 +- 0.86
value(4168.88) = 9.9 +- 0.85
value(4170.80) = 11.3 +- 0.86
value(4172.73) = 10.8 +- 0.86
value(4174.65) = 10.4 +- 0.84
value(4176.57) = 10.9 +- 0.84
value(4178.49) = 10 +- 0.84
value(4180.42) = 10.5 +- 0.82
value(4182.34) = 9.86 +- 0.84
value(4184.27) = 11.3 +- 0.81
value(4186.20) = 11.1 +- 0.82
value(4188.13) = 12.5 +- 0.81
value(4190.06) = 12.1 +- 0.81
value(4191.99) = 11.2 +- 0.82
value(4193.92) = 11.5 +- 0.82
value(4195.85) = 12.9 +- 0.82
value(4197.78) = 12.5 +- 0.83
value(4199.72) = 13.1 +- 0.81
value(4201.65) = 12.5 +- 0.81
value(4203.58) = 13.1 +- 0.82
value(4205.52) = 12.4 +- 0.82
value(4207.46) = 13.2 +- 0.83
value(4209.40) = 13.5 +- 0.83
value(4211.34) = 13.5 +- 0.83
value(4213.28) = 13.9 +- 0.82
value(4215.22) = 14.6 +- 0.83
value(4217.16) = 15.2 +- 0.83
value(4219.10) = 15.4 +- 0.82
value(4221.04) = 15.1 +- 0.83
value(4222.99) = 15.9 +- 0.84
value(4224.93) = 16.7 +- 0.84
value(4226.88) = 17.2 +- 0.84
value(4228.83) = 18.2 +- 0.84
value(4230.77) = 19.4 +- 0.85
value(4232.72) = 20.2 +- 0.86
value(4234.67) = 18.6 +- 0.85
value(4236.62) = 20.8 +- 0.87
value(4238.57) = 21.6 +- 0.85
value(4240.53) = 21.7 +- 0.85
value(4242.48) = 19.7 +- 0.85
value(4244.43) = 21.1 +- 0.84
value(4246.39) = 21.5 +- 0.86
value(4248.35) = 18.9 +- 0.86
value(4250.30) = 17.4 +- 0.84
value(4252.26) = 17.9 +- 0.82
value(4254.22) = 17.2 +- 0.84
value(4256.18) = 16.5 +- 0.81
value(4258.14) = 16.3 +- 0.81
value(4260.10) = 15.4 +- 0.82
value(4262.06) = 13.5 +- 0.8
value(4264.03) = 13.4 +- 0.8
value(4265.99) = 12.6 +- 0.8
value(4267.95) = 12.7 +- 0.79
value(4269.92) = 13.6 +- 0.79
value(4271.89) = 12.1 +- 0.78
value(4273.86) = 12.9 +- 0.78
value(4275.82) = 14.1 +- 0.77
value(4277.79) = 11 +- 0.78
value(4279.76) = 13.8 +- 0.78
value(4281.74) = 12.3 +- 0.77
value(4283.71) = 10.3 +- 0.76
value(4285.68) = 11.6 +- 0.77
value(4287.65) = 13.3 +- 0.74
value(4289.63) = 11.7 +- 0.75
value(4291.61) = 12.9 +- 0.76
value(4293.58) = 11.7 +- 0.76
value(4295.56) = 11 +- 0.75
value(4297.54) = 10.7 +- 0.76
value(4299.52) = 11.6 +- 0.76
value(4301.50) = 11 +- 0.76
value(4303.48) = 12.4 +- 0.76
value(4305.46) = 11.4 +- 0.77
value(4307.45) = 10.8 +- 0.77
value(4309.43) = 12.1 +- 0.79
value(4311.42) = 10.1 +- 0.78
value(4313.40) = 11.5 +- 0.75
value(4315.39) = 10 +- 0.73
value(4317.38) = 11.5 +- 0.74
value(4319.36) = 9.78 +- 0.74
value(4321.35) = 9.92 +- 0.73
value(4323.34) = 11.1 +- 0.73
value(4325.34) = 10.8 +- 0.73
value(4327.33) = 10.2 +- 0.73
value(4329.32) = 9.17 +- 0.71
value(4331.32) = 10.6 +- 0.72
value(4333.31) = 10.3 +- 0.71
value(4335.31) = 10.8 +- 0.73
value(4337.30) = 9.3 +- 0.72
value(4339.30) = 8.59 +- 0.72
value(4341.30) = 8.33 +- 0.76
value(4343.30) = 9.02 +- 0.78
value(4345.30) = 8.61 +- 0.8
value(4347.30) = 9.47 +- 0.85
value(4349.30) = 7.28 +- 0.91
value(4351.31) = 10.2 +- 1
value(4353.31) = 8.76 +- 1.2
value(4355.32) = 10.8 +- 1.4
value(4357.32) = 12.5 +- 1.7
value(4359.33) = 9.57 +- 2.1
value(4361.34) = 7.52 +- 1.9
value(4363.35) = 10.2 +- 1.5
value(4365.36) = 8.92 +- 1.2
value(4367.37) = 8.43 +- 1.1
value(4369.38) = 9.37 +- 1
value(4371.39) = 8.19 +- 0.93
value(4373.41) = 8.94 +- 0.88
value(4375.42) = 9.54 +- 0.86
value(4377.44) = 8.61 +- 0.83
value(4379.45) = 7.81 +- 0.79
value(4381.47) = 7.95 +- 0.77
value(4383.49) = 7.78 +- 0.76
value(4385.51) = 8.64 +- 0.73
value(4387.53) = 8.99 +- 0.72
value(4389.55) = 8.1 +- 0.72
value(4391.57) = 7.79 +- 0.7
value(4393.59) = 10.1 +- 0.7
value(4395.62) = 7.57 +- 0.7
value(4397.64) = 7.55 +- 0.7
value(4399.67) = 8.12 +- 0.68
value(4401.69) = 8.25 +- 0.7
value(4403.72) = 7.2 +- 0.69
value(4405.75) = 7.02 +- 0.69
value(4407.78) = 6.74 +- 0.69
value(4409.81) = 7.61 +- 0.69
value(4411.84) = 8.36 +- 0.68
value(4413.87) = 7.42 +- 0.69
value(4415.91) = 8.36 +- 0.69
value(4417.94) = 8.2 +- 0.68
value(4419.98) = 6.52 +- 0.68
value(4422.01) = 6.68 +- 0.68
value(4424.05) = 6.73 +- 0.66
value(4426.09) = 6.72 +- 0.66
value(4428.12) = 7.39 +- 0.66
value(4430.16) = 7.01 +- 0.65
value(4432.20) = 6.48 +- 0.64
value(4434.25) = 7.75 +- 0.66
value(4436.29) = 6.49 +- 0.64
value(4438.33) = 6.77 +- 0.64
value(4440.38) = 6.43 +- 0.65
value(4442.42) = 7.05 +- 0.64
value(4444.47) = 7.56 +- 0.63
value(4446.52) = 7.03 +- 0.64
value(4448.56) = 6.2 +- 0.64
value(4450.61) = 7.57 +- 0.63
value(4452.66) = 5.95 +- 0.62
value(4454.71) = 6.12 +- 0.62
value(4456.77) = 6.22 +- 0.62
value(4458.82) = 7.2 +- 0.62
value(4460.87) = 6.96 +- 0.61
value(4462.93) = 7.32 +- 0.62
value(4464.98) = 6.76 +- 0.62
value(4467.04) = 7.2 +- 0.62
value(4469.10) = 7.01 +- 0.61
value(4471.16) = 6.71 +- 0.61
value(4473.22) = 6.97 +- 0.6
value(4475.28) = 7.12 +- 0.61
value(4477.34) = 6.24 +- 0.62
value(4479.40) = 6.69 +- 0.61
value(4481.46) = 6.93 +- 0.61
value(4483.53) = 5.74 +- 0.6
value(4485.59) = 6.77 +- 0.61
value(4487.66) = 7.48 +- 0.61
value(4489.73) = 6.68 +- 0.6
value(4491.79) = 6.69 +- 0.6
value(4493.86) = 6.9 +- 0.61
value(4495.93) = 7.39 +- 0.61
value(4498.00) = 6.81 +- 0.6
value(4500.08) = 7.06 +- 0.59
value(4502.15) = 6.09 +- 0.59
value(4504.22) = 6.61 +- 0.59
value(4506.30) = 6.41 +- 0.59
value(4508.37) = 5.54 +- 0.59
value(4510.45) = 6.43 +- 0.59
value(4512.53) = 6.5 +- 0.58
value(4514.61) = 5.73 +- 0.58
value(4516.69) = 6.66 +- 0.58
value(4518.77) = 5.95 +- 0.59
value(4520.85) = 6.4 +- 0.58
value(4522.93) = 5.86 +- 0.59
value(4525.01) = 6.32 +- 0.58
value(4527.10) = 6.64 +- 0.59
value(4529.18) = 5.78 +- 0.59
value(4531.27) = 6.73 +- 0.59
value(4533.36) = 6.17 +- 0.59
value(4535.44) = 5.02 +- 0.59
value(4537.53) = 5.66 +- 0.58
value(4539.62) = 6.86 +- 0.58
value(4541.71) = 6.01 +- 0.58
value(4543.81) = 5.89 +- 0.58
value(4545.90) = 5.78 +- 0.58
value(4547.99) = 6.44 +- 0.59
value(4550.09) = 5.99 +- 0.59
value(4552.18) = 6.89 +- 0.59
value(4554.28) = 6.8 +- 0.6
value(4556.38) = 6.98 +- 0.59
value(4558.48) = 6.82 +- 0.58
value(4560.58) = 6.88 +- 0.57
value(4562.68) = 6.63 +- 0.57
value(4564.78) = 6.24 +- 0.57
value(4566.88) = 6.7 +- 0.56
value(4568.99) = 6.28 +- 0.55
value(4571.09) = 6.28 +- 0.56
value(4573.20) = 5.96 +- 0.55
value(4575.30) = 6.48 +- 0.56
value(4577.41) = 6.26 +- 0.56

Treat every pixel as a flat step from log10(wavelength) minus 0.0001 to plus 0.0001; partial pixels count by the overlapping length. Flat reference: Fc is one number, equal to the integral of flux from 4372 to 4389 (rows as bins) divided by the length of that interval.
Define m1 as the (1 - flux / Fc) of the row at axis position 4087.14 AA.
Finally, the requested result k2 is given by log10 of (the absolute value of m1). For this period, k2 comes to -0.59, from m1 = 0.26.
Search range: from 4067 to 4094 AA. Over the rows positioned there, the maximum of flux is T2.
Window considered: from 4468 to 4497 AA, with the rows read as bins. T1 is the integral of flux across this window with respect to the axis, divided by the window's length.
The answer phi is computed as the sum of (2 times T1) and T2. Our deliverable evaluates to 21.0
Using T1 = 7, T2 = 7.38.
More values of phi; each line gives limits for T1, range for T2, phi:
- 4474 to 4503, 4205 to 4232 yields 32.9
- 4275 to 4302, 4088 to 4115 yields 32.0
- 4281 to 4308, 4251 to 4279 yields 41.2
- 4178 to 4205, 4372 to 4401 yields 33.6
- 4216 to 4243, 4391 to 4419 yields 46.5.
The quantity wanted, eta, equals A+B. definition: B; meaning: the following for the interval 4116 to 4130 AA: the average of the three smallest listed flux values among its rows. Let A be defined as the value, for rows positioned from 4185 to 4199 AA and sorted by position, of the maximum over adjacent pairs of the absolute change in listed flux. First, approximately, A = 1.40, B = 7.2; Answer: 8.6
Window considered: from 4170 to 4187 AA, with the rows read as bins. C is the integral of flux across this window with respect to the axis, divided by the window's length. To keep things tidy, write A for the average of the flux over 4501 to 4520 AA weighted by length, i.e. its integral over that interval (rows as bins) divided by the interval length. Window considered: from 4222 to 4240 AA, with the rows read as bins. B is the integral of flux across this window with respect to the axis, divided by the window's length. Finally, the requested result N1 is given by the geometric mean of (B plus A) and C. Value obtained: 16.3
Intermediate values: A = 6.2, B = 18.8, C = 10.7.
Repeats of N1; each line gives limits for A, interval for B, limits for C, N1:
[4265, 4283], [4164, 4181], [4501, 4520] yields 12.0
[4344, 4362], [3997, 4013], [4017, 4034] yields 9.2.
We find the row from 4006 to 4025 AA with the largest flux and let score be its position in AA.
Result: 4010.70 AA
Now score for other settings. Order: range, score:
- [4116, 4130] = 4126.86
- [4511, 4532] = 4531.27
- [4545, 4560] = 4556.38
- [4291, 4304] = 4291.61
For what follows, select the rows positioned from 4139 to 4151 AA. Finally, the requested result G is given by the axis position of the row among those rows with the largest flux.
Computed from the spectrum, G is 4149.73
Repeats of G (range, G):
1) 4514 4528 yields 4516.69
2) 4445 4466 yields 4450.61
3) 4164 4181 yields 4170.80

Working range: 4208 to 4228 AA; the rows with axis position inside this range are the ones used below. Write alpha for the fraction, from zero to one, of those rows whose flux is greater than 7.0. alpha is 1.00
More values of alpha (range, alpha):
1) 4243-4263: 1.00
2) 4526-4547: 0.00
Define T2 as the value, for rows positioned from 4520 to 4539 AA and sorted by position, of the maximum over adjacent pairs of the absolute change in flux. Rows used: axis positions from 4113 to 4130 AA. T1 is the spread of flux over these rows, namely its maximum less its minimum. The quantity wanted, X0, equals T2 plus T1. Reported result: 3.58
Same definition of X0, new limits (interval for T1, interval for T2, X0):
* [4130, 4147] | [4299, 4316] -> 3.59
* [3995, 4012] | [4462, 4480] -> 3.07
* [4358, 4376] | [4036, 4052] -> 4.91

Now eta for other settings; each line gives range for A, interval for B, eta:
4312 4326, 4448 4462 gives 7.8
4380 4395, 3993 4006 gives 7.6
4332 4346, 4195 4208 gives 14.0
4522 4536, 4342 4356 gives 9.4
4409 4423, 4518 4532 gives 7.5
